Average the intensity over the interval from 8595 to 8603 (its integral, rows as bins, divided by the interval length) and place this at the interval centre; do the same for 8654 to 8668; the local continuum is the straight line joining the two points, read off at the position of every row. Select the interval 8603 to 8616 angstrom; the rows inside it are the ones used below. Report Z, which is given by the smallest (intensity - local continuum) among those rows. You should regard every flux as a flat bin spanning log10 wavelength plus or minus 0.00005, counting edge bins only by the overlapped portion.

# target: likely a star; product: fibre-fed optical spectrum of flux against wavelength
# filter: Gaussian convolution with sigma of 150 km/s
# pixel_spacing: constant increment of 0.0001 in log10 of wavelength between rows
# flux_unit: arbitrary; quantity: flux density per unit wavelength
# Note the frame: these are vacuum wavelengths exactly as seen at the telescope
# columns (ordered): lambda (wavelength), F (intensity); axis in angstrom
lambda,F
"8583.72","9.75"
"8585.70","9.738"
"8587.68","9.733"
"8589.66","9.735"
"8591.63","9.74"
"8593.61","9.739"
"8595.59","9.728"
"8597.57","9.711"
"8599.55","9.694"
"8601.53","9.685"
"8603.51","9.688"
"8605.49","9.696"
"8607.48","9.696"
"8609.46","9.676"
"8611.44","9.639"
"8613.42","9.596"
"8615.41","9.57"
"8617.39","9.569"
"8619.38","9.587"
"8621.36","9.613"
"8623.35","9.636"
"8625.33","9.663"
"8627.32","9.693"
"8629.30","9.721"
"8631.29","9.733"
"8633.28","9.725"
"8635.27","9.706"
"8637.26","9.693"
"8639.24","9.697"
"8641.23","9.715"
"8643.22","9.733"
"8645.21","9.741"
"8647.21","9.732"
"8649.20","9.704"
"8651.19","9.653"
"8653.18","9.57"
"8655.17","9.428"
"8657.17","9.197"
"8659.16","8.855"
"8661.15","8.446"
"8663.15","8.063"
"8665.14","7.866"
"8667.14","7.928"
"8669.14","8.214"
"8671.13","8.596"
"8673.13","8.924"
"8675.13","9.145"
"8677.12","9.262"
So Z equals 0.07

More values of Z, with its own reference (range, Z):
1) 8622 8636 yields 0.38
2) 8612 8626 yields 0.16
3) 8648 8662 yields -0.11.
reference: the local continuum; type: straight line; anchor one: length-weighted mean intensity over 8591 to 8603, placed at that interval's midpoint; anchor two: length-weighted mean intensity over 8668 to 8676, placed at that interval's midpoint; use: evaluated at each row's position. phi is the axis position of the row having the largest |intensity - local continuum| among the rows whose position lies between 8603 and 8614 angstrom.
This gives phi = 8609.46 angstrom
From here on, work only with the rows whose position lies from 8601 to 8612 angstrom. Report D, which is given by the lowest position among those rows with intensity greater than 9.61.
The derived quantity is 8601.53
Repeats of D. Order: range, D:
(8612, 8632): 8621.36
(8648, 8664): 8649.20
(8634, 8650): 8635.27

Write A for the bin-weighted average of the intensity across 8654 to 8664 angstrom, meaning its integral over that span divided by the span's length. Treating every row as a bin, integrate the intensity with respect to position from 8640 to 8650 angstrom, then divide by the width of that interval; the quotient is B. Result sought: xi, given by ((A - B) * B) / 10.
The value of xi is -0.9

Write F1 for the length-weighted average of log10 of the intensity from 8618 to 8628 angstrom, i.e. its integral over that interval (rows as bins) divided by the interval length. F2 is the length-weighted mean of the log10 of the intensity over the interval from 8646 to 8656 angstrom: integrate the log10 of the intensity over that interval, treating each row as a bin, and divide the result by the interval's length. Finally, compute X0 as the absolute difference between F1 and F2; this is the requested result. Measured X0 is 0.000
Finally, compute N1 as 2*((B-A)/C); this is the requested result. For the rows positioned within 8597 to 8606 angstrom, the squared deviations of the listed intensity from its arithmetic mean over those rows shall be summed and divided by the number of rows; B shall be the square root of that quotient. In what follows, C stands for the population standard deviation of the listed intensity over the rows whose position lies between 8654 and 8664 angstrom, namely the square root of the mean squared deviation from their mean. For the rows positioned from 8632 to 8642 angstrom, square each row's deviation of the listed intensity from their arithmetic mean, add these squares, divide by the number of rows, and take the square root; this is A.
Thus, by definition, 0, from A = 0.0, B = 0.0090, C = 0.49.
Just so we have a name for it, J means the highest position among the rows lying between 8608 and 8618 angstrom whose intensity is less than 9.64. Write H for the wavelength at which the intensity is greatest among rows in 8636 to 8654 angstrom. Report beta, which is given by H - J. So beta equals 27.8 angstrom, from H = 8645.21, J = 8617.39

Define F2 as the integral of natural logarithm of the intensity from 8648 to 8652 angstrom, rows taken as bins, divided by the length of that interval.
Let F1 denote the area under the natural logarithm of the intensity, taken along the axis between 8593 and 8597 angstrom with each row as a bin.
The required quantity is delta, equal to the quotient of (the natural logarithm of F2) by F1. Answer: 0.0902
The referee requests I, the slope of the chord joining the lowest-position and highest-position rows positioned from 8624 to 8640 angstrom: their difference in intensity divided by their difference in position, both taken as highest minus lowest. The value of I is 0.002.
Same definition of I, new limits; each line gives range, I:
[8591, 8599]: -0.005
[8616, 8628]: 0.012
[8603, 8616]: -0.010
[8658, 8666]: -0.165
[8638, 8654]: -0.009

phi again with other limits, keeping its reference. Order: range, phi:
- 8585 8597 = 8585.70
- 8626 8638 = 8637.26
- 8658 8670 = 8665.14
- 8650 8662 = 8651.19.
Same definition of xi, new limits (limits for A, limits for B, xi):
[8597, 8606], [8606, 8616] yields 0.1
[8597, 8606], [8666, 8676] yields 1.0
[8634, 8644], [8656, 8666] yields 1.0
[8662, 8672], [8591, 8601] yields -1.5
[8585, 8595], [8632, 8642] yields 0.0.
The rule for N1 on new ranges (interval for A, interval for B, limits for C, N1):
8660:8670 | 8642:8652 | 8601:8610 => -47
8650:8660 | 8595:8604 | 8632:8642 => -46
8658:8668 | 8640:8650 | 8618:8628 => -19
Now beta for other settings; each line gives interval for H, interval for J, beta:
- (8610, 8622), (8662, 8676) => -63.7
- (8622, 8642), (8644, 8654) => -21.9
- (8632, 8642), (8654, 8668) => -33.9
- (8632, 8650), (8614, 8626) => 21.9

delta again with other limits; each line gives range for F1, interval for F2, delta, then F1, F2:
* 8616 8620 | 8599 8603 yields 0.0908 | 9.03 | 2.27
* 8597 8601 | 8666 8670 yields 0.0807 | 9.09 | 2.08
